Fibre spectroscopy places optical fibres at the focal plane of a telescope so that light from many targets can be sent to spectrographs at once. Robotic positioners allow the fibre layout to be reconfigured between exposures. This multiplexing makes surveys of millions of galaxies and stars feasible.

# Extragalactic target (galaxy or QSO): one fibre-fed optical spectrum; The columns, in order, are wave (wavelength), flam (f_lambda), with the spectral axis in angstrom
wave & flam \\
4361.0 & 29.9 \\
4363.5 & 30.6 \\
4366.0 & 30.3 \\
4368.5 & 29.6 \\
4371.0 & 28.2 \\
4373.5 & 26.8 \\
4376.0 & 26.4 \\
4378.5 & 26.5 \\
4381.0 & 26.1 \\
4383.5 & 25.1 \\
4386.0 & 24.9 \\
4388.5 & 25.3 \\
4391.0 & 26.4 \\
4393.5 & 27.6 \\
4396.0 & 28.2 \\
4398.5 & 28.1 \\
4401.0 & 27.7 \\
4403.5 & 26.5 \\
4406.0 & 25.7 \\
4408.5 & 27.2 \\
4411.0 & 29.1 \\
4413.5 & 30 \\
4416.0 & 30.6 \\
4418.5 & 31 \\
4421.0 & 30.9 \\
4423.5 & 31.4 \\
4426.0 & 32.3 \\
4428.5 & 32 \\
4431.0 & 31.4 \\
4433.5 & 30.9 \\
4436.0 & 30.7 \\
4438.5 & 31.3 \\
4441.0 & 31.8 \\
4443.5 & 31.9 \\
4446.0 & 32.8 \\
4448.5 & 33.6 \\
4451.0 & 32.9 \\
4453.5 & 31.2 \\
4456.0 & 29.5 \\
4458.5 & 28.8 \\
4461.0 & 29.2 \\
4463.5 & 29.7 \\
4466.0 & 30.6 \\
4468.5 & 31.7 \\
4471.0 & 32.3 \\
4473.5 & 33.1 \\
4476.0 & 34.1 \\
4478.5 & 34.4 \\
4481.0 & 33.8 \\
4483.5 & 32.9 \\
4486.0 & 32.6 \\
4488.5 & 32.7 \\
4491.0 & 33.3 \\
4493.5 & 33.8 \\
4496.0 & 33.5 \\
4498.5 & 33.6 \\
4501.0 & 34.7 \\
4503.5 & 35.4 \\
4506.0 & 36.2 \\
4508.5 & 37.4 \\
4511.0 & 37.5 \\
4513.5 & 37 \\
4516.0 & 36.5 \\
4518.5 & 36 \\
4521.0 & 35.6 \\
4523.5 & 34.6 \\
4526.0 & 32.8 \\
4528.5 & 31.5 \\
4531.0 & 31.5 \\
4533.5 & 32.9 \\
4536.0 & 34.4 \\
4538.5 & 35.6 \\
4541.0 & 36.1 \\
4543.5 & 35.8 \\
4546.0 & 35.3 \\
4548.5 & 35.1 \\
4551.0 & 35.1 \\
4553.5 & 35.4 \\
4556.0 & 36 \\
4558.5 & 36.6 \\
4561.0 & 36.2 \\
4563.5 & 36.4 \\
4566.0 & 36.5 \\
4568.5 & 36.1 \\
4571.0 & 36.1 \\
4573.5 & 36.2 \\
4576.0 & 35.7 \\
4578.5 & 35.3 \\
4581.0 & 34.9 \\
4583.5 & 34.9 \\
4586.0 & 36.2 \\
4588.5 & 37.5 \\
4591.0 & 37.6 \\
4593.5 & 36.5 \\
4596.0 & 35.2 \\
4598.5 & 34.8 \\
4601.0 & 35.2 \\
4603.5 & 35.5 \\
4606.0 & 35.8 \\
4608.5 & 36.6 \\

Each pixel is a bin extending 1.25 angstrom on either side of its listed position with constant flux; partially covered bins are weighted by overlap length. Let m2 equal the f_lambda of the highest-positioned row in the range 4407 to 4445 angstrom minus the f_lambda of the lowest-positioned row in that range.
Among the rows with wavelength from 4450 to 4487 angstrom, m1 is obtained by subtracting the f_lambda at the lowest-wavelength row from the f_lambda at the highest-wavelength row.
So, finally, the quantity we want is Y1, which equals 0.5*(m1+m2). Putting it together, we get 2.2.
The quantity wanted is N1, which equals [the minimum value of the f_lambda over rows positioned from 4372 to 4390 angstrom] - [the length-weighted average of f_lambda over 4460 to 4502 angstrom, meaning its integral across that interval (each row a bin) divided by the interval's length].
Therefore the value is -8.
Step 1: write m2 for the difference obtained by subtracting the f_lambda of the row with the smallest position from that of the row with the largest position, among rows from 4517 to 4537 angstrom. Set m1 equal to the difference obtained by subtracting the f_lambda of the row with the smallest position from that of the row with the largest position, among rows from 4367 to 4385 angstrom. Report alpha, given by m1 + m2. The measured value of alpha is -6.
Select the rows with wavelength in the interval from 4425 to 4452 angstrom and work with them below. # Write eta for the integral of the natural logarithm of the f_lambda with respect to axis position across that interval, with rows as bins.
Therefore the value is 93.5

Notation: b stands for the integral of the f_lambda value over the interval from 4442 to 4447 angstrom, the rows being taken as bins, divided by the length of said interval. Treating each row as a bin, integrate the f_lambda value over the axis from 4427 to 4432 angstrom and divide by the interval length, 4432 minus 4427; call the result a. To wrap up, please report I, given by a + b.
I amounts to 64.0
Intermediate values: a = 32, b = 32.3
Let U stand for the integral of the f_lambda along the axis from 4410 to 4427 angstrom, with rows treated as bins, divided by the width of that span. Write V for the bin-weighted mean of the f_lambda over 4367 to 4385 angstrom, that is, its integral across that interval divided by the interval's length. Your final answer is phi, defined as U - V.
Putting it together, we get 3.8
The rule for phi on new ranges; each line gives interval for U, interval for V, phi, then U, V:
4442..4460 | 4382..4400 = 5.0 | 31.5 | 27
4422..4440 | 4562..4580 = -4.6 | 31.4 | 36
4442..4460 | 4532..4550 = -3.5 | 31.5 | 35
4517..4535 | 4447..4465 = 2.9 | 33.6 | 31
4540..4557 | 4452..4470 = 5.4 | 35.5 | 30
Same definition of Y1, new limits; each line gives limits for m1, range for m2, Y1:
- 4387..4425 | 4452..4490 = 3.8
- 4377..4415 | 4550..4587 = 2.3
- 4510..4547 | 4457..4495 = 1.4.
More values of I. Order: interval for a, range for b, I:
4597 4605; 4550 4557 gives 70.7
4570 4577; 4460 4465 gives 65.5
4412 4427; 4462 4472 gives 62.0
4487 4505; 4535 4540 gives 69.0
